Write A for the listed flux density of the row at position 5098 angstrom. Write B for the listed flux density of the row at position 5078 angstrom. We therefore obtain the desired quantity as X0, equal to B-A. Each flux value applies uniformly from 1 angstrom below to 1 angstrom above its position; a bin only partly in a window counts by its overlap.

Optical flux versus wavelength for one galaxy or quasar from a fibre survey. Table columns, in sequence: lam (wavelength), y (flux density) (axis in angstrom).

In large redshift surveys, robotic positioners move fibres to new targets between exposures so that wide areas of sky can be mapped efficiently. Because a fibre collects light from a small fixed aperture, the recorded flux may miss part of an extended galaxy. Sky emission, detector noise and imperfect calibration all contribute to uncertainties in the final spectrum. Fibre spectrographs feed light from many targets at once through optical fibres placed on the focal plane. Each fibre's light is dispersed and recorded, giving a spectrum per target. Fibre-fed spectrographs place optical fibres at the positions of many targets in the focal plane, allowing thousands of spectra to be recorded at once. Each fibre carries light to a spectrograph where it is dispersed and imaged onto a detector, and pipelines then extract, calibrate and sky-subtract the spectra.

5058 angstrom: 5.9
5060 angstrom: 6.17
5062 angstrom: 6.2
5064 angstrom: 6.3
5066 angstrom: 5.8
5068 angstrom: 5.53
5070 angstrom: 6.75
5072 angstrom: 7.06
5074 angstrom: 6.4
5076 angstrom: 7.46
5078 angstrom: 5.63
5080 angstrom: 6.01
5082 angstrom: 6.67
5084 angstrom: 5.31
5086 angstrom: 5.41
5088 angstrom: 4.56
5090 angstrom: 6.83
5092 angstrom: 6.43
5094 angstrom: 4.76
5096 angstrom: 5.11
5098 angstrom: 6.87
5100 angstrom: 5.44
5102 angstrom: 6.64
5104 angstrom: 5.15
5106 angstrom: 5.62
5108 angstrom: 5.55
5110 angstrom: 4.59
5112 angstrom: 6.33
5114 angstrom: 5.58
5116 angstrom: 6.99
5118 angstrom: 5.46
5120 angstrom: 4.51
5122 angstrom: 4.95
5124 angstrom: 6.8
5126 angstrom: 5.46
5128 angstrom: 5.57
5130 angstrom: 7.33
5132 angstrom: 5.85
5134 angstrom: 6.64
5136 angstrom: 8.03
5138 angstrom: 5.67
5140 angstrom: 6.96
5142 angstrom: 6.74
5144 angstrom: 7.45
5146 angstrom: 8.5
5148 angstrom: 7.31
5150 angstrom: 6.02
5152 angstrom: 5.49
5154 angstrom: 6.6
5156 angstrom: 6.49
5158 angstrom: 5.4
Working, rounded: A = 6.87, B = 5.63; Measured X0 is -1.2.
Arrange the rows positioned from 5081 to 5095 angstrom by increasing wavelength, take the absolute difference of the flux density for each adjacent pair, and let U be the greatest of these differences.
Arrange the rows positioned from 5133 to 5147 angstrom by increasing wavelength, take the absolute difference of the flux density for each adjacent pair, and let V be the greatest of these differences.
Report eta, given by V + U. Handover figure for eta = 4.63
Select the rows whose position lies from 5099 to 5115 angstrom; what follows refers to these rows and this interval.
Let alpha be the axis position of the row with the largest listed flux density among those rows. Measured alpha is 5102 angstrom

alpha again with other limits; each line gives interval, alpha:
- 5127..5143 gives 5136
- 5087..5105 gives 5098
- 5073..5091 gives 5076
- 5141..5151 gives 5146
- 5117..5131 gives 5130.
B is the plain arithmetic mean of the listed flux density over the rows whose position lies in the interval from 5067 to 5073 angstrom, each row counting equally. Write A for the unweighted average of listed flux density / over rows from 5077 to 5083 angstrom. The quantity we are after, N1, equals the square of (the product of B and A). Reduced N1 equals 1548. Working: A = 6.1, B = 6.4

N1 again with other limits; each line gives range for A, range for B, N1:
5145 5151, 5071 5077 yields 2575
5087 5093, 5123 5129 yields 1246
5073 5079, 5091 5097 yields 1246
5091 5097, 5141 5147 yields 1689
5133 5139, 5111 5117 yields 1824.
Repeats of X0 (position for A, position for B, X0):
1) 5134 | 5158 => -1.2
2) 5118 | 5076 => 2.0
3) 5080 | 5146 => 2.5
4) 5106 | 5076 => 1.8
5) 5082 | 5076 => 0.8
